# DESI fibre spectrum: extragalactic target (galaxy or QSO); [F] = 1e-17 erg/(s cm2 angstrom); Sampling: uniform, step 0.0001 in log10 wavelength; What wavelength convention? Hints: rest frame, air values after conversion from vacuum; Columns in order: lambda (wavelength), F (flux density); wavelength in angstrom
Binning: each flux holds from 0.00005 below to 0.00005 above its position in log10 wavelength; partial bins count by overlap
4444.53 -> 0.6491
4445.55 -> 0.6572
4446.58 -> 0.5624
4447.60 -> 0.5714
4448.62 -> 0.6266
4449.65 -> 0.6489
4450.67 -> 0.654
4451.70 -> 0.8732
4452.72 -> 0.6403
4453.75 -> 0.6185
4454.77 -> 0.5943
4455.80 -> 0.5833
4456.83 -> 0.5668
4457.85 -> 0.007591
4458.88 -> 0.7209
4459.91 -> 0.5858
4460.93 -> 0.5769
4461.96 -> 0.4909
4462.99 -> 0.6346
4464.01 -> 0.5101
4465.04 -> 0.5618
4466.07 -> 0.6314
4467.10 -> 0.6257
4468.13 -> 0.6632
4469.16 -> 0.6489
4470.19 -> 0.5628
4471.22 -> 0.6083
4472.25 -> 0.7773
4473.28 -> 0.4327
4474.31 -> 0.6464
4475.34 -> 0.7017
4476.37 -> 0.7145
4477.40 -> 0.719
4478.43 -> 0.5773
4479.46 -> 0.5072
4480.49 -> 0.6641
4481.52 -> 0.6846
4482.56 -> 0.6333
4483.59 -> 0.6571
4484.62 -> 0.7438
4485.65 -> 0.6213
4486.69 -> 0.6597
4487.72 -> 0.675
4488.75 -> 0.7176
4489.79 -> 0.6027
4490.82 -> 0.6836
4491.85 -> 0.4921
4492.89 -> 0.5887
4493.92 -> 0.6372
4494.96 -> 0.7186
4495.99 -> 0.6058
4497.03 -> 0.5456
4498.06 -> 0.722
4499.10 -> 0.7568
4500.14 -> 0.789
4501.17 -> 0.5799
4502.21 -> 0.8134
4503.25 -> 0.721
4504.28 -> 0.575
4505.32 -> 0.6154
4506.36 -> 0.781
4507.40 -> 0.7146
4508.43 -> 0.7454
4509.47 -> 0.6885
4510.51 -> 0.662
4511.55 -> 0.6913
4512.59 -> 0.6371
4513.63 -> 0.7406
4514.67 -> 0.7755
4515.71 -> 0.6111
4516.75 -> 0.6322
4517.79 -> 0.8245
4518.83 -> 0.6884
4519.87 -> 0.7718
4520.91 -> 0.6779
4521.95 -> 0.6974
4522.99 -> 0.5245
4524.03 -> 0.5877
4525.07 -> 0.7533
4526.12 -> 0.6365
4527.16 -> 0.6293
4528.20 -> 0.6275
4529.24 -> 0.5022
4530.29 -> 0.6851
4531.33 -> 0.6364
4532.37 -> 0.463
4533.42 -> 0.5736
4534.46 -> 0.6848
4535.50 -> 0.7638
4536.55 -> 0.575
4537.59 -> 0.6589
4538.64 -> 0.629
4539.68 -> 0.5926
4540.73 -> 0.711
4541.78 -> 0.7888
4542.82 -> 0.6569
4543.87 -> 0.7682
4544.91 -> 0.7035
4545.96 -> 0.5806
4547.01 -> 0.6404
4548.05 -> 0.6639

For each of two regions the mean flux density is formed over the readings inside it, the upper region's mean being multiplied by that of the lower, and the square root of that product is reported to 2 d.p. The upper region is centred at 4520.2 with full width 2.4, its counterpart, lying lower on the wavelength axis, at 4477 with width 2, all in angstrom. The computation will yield 0.72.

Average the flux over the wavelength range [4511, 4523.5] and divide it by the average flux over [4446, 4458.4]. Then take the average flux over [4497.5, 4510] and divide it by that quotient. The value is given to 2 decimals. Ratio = 0.60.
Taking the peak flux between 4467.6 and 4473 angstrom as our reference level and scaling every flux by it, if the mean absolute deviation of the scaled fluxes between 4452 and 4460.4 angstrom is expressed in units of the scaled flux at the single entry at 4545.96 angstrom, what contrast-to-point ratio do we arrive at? 0.229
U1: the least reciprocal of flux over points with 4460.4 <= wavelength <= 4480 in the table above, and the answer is 1.29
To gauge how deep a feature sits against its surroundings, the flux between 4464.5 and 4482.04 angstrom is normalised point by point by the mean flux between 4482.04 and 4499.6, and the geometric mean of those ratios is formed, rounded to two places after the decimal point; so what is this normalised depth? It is 0.96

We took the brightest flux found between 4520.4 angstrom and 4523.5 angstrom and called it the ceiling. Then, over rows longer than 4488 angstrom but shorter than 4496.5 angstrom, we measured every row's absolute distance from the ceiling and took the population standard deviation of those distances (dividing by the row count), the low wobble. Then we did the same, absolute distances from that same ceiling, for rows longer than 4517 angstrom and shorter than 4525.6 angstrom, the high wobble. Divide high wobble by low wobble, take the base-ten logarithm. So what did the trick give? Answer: -0.01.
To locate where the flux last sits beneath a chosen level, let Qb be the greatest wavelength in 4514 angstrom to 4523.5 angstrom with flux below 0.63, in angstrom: 4522.99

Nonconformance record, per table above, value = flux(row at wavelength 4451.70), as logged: 0.8732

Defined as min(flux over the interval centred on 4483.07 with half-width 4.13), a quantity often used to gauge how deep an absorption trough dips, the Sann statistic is 0.5072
